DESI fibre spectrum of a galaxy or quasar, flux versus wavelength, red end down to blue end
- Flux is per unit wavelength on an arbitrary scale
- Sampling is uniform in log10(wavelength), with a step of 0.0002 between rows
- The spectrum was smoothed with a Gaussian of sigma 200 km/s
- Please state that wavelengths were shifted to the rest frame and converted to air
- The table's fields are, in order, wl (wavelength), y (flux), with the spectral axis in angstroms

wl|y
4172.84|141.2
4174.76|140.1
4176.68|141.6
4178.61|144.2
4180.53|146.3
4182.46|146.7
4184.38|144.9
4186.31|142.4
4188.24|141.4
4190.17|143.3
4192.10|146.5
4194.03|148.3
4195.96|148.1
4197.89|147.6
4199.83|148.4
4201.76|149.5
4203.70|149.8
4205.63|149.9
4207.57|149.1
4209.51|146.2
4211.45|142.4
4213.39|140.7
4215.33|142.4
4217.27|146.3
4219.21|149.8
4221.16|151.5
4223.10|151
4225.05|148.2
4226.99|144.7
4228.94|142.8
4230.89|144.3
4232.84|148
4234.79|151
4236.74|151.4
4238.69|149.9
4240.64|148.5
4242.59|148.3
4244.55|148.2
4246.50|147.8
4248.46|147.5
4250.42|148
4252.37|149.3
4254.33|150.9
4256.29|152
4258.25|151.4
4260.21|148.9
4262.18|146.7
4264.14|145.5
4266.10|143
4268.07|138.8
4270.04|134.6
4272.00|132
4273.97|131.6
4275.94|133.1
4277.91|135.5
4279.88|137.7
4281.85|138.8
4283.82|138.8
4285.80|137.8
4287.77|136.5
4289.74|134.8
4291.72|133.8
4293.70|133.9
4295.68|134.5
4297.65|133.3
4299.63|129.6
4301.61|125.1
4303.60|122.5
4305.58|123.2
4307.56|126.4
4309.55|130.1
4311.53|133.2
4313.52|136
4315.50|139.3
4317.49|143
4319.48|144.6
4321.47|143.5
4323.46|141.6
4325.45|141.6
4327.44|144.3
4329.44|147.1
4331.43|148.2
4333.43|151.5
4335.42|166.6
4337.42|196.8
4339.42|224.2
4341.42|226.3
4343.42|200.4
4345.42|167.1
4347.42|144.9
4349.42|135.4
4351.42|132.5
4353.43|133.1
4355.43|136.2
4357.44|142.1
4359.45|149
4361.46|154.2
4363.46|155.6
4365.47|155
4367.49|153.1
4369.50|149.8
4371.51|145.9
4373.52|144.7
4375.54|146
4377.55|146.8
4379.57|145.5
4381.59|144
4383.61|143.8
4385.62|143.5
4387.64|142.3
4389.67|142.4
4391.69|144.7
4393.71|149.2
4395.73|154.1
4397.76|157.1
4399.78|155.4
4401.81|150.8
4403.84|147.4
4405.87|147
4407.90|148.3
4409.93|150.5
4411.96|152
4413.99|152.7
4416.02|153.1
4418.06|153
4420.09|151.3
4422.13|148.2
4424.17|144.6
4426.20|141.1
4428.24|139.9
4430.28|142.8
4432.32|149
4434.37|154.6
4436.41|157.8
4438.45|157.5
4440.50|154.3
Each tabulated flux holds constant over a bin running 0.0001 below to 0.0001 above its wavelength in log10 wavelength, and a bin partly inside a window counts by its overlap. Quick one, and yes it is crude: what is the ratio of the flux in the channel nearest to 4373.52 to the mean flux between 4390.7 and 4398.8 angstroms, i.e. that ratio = 0.96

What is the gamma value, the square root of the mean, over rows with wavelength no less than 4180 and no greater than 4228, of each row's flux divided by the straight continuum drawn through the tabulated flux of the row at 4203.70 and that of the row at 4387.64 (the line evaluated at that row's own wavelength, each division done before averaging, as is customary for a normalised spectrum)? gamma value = 0.99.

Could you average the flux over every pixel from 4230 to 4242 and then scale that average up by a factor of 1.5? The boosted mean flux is 223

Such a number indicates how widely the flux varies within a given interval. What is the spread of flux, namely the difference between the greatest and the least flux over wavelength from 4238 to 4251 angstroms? 2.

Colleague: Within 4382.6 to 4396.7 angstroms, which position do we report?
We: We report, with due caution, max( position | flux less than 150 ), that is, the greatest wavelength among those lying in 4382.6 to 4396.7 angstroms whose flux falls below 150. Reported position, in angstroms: 4393.71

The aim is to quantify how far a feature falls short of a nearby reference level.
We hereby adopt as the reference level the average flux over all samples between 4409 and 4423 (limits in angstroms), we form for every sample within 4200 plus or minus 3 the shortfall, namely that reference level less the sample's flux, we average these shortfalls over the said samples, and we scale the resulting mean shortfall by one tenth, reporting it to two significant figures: 0.30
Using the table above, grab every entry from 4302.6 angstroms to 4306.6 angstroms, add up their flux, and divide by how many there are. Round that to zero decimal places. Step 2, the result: 123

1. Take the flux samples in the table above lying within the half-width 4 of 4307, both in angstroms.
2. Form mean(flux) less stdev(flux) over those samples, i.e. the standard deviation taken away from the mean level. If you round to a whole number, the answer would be 123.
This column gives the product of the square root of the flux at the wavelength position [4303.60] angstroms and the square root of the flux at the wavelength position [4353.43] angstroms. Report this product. 128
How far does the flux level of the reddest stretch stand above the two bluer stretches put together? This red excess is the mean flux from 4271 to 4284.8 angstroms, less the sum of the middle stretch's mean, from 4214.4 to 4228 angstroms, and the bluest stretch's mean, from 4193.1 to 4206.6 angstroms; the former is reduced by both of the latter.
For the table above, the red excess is -161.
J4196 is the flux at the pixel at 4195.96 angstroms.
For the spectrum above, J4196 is 148.1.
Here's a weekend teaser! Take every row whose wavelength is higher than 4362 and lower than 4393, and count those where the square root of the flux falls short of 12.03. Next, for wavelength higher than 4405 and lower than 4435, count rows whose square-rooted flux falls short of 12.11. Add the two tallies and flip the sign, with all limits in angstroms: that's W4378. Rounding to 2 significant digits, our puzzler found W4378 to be -11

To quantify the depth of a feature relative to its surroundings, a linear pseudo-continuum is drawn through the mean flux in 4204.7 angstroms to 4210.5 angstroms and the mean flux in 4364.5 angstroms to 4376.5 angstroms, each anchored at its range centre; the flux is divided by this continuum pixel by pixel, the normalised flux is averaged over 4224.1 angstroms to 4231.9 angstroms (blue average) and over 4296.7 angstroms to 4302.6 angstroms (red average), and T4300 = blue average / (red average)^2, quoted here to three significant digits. 1.29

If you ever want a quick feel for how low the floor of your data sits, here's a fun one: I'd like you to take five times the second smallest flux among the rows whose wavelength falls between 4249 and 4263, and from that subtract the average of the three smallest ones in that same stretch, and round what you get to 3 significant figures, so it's 592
